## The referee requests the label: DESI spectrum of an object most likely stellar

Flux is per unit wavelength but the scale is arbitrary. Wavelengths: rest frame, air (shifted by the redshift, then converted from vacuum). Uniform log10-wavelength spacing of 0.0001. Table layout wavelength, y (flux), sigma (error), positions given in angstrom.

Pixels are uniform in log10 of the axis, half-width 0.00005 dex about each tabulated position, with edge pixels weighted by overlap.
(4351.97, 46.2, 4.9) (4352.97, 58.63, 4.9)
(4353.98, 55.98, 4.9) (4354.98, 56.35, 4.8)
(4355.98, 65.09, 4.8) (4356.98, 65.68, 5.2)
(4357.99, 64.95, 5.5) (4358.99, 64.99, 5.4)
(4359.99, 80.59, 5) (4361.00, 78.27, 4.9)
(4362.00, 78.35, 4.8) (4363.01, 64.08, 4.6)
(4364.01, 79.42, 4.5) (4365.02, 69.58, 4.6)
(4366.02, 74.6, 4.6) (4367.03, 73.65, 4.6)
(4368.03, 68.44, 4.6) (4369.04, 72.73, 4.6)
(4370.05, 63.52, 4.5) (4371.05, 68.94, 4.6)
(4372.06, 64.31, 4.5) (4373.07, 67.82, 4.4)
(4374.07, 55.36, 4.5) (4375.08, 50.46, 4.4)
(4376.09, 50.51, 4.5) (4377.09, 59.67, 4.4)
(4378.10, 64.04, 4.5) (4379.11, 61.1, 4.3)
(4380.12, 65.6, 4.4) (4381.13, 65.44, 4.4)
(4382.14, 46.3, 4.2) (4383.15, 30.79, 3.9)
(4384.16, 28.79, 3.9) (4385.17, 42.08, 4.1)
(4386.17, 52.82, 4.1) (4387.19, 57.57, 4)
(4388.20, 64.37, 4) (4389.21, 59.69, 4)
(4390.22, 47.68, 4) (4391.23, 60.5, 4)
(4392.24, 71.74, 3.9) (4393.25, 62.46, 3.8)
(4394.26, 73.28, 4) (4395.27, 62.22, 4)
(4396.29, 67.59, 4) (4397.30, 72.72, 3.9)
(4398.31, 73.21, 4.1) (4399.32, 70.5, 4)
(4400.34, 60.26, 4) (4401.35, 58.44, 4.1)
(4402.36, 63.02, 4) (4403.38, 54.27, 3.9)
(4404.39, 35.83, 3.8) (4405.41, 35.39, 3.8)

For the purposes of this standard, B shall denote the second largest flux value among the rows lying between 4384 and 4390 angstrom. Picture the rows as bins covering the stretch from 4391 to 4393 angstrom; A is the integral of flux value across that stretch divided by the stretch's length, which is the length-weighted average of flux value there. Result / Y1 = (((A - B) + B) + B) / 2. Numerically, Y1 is 63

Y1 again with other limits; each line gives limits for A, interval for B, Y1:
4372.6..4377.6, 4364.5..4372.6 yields 65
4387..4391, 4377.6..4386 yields 62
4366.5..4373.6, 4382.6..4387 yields 55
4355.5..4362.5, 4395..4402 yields 72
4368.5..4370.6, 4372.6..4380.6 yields 67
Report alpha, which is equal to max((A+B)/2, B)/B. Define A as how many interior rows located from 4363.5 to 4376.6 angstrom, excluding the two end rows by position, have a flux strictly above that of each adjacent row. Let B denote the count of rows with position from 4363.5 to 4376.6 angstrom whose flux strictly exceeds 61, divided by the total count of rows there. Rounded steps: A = 4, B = 0.77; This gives 3.10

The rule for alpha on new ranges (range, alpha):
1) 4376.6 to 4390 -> 4.40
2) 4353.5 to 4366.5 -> 2.86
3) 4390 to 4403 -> 2.67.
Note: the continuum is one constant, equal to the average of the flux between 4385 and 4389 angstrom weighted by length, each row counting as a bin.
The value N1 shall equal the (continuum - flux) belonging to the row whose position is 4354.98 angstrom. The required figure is -1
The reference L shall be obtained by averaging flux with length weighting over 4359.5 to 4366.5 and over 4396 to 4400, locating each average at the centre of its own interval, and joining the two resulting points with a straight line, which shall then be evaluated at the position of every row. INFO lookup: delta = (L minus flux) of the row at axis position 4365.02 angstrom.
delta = 5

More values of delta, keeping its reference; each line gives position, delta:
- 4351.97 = 30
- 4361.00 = -3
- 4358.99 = 10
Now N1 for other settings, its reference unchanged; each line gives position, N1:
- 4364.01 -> -24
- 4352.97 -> -3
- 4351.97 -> 9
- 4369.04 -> -17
